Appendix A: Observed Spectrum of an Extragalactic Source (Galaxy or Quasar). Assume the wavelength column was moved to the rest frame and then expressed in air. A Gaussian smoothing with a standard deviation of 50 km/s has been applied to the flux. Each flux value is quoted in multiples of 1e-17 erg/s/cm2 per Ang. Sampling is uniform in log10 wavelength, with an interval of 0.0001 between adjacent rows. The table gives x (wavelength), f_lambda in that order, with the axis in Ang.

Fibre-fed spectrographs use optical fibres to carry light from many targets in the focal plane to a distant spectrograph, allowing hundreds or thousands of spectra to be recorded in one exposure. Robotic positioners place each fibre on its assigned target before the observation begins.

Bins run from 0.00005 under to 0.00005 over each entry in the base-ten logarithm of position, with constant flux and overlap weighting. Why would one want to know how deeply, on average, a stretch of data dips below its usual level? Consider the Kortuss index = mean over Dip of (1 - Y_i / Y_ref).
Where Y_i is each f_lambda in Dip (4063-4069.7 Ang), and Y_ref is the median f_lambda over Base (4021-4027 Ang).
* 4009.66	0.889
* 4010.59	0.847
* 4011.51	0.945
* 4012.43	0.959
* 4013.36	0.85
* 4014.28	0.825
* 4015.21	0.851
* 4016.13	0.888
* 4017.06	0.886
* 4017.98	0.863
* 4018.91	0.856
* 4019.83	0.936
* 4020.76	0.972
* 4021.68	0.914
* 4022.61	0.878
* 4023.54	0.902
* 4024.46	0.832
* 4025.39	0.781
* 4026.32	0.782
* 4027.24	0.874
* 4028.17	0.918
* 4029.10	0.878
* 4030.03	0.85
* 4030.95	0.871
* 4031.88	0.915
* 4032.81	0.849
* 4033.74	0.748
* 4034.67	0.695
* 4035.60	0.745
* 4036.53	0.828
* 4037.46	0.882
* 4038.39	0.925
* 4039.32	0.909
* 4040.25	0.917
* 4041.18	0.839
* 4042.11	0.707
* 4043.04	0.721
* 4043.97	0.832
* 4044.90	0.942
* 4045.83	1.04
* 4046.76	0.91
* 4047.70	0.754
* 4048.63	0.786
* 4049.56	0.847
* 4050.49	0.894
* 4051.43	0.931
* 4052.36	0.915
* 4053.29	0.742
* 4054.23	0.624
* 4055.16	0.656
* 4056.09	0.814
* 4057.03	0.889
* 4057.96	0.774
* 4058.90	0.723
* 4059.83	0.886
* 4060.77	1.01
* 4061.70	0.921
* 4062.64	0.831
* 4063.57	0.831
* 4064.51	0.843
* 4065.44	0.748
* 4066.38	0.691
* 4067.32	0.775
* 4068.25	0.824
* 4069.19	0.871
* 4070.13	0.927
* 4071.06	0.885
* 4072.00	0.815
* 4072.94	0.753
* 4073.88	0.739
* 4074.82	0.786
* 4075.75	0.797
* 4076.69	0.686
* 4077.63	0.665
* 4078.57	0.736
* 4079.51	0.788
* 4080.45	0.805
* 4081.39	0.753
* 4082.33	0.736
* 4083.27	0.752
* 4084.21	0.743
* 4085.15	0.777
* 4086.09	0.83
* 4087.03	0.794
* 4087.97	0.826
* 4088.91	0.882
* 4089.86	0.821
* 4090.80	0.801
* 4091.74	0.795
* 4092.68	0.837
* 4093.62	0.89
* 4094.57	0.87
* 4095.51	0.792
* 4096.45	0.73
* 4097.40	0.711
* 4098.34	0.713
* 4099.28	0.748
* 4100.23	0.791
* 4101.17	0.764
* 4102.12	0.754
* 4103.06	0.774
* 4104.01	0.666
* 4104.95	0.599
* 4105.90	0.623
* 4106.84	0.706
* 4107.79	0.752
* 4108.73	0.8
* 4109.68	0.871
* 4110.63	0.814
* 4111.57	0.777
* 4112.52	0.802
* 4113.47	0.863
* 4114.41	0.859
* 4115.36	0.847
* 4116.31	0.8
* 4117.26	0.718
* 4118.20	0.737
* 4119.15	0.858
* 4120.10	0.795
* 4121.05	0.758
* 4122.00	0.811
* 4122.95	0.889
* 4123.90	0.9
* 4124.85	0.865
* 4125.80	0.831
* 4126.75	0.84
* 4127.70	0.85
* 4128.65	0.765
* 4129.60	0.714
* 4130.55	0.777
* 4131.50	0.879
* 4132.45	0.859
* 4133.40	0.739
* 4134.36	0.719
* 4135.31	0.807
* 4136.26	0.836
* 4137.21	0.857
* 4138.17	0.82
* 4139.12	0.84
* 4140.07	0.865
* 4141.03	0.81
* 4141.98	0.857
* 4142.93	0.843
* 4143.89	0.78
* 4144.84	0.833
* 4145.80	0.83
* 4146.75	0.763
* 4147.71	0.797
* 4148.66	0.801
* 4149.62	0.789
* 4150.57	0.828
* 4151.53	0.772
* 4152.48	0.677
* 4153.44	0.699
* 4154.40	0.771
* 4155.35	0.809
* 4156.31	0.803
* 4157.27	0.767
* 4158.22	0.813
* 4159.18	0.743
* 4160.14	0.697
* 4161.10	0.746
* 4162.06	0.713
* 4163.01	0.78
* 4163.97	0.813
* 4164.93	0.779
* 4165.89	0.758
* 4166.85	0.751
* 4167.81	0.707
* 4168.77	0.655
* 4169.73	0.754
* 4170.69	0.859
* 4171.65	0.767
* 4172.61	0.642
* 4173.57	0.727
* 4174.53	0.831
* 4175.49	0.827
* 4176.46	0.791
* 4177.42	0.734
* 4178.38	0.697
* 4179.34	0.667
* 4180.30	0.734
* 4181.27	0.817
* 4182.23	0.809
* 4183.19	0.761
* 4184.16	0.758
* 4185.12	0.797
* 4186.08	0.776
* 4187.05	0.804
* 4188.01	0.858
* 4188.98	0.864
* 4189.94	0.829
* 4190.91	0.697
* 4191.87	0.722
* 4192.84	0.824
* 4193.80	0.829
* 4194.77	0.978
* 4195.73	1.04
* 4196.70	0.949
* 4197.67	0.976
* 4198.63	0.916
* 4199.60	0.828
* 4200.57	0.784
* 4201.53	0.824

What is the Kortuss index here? 0.07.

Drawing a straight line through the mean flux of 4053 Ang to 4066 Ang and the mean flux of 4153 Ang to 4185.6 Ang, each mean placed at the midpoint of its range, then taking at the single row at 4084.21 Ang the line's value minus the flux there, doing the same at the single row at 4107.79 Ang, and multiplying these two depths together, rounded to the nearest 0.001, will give 0.002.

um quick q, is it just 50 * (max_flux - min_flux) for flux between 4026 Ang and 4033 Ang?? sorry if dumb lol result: 6.8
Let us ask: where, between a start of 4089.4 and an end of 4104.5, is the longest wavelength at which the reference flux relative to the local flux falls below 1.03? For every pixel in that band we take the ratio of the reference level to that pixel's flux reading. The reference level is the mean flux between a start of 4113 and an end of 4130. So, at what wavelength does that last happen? 4094.57 Ang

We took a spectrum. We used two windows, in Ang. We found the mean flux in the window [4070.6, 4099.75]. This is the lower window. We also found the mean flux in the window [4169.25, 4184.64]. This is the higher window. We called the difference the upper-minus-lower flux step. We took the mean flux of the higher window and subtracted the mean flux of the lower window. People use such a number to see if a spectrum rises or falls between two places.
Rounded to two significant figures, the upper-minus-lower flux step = -0.022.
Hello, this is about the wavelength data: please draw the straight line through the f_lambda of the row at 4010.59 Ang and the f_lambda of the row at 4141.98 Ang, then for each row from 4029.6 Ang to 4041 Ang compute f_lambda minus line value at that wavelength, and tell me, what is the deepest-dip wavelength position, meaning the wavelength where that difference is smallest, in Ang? 4034.67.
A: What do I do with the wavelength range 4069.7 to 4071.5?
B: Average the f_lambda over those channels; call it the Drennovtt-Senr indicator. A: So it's 0.91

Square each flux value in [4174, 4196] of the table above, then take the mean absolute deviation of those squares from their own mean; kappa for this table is 0.10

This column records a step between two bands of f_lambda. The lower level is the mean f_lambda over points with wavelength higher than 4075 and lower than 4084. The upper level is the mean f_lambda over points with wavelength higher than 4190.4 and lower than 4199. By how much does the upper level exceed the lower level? 0.13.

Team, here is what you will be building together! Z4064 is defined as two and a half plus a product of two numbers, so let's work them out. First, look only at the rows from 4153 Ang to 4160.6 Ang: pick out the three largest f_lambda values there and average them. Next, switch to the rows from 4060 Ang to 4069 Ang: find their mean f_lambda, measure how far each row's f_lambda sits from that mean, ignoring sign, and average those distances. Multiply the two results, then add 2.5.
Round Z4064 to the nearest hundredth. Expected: 2.55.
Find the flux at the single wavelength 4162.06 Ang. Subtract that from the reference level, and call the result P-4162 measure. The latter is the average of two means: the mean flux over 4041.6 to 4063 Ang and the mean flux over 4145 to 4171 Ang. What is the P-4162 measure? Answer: 0.086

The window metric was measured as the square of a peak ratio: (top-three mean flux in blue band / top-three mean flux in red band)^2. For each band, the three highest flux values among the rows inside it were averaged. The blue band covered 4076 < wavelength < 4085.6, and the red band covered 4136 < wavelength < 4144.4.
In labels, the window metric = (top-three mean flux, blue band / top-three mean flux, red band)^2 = 0.84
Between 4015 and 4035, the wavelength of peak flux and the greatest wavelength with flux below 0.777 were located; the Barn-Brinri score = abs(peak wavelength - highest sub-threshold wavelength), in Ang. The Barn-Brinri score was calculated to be 13.9 Ang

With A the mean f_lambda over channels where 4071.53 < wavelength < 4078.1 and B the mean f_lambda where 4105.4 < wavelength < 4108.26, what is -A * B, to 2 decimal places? -0.52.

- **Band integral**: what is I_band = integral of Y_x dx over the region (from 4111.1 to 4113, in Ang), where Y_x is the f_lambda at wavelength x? 1.5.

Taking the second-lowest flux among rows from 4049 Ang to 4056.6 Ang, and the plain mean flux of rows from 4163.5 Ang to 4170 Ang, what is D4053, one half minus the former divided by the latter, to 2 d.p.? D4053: -0.38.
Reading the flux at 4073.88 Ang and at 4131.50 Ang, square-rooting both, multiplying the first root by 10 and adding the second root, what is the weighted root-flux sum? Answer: 9.5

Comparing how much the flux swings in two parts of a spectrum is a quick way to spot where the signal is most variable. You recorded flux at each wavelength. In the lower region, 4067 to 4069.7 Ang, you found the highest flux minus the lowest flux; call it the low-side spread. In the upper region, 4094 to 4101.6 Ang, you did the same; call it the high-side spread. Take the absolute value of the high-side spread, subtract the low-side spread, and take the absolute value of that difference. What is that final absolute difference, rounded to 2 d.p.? 0.06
